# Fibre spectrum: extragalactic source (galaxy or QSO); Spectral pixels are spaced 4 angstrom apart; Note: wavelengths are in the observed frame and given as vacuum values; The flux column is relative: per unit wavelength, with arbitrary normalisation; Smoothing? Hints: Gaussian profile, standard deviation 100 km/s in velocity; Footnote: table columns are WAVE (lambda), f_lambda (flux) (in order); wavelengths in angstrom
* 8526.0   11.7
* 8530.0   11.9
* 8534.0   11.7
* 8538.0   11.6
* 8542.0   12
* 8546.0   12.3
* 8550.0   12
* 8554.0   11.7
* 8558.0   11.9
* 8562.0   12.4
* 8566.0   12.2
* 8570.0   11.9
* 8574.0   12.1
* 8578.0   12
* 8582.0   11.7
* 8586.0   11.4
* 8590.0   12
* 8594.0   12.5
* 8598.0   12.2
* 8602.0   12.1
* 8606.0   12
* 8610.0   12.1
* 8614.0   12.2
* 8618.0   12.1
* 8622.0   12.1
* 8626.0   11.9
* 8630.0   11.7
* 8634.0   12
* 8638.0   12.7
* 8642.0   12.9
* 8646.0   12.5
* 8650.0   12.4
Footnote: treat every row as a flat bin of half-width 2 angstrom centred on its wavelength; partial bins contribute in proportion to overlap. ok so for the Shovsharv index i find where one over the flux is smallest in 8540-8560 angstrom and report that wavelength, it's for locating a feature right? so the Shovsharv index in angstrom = 8546.0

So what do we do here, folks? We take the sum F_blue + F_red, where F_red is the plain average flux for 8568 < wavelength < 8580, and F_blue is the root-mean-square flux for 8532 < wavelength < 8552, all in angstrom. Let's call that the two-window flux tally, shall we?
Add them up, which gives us 23.9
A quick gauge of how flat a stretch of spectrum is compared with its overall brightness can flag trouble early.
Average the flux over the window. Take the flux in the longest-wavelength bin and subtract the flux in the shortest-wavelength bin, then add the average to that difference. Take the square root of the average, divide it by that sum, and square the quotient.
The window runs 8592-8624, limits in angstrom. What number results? 0.0879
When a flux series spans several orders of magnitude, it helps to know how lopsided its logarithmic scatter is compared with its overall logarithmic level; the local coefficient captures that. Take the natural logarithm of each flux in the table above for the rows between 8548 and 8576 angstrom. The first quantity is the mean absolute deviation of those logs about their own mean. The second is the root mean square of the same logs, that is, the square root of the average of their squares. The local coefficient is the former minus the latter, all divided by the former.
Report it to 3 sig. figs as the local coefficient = -170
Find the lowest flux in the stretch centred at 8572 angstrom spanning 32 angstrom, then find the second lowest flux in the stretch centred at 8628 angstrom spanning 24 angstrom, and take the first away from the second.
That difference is 0.50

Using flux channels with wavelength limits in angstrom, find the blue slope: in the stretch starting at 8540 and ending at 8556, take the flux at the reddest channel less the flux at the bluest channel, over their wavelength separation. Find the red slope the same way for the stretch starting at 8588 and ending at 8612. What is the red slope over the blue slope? -0.20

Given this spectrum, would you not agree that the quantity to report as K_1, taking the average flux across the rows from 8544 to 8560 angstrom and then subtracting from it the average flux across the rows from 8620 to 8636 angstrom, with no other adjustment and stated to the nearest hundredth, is 0.05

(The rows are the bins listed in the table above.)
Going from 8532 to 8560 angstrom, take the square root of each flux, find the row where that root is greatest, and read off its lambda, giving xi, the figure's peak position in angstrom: 8546.0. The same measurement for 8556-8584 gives 8562.0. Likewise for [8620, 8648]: 8642.0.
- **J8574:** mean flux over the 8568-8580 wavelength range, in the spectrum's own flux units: 12.00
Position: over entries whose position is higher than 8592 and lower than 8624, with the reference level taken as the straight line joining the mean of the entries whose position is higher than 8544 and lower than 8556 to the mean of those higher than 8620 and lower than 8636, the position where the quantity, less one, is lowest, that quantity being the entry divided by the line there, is 8606.0 angstrom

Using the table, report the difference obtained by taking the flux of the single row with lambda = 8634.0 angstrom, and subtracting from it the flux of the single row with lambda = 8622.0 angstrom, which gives -0.10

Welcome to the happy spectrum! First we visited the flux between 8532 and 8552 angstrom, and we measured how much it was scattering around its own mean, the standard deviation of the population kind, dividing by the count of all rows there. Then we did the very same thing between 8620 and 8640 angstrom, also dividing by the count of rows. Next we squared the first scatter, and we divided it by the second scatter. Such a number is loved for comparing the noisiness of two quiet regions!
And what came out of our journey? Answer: 0.18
